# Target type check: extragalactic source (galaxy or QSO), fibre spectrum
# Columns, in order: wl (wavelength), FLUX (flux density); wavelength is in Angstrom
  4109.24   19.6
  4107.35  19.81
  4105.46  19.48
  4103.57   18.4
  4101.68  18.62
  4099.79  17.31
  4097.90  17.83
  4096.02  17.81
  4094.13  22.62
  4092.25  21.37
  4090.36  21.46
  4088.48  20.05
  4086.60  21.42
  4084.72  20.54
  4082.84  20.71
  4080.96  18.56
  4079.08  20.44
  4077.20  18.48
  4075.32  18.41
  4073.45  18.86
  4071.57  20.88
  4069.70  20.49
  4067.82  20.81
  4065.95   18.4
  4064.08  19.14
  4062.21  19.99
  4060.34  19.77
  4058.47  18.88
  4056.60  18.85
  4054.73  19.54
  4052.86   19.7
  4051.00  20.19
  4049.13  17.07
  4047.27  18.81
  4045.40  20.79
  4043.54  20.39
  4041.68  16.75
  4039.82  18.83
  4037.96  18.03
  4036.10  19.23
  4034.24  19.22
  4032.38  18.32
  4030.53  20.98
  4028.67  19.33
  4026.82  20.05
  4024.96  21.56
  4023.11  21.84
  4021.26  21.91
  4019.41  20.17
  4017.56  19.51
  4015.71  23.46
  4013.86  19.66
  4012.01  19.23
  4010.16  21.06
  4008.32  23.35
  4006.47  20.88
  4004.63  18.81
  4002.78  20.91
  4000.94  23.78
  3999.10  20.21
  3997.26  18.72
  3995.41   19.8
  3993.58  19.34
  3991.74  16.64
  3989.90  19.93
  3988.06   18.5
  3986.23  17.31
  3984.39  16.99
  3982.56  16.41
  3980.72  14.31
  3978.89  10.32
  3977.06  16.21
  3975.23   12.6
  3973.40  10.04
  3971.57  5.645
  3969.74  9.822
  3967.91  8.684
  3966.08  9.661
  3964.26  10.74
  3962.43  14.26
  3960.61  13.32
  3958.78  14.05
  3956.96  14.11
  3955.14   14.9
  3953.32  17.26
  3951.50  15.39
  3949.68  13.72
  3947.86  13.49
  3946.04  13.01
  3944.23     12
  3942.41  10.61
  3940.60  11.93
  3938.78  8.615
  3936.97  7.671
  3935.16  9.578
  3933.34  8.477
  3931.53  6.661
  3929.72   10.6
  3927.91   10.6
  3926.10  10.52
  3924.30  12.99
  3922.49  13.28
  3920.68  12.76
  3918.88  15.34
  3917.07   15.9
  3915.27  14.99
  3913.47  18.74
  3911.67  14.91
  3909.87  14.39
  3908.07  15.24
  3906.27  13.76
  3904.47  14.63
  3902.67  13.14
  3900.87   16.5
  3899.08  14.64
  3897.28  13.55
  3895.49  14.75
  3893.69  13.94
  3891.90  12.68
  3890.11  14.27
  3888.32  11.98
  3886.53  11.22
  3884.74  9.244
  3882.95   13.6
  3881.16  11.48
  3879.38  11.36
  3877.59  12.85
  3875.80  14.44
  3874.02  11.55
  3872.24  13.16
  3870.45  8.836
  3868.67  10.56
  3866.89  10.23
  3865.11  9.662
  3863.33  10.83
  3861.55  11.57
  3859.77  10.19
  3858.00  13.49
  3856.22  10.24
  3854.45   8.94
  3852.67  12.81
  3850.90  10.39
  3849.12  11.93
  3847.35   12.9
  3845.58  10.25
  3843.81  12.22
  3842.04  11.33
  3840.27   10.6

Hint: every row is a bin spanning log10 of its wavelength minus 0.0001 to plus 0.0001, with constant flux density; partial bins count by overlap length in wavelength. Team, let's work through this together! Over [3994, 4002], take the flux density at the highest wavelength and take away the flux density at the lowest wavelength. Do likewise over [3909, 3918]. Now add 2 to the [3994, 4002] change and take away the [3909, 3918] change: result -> 4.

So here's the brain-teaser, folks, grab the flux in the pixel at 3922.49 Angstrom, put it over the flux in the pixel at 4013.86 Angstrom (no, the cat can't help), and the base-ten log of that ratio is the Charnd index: -0.17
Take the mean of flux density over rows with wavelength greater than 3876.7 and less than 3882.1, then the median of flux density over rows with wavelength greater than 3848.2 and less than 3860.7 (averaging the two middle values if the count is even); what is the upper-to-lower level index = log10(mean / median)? 0.06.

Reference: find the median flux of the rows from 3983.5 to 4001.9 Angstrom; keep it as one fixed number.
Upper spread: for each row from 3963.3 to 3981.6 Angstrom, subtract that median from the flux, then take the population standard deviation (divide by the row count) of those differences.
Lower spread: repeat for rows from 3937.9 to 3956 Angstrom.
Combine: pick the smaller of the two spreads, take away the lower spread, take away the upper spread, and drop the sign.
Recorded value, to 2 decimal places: 2.81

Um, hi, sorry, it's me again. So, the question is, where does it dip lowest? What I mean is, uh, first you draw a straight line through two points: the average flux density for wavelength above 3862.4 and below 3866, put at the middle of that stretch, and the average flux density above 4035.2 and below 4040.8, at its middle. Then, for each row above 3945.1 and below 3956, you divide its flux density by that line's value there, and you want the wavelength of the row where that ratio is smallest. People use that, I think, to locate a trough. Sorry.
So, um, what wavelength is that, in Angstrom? 3946.04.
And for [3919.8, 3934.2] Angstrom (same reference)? 3931.53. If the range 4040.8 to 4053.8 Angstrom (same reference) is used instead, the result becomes 4049.13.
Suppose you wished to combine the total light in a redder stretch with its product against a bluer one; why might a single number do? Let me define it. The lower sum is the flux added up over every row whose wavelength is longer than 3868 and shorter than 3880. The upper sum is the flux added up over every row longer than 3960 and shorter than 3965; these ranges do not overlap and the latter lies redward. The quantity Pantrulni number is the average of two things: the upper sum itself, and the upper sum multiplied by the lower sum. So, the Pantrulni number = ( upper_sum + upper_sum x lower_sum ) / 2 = 1605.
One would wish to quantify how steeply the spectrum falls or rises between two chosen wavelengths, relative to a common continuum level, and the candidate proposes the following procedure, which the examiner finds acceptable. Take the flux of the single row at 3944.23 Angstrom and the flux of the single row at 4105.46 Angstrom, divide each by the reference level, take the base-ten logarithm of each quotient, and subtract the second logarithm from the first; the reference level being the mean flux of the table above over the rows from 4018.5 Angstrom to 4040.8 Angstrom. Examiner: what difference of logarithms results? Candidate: -0.2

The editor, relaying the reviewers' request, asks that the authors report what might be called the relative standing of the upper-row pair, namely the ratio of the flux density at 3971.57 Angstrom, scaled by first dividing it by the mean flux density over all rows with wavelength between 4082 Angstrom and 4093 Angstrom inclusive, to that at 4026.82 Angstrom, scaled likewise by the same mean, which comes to 0.28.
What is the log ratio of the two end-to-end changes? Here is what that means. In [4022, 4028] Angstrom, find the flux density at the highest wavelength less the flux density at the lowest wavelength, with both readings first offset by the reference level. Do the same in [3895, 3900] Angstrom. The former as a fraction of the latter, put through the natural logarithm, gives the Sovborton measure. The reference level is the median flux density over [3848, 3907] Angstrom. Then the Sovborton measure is 2.8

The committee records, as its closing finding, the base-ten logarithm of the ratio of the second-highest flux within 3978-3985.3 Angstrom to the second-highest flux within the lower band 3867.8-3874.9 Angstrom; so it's 0.15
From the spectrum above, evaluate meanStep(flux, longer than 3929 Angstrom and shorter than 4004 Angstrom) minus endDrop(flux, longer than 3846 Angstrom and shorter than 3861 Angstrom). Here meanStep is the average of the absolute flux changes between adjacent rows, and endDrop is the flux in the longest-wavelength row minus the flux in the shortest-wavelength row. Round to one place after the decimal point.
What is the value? 4.7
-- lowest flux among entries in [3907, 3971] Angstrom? 6.661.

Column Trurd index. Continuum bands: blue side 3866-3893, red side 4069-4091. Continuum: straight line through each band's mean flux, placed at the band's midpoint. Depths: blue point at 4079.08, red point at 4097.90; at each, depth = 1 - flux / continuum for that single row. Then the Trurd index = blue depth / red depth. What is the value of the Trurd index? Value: -0.2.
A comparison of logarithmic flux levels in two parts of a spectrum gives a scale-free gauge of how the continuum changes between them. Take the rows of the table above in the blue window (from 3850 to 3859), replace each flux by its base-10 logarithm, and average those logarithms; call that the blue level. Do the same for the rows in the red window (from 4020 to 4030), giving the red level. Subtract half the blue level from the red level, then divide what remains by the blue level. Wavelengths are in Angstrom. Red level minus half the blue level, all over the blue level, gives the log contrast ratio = 0.77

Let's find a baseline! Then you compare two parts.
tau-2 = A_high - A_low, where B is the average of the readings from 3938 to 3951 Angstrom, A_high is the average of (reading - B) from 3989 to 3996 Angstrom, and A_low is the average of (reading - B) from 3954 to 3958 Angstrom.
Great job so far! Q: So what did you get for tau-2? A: 4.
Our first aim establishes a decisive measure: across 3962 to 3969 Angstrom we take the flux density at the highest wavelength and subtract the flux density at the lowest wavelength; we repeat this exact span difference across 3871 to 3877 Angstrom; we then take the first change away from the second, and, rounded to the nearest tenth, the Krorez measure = 6.9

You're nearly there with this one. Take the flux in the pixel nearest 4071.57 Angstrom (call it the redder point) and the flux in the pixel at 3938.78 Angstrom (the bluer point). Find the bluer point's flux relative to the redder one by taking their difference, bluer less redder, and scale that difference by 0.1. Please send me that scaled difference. -1.2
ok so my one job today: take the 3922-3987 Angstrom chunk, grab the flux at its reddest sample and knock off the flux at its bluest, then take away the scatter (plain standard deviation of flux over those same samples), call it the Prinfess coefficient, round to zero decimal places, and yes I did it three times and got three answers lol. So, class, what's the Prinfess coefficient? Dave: 1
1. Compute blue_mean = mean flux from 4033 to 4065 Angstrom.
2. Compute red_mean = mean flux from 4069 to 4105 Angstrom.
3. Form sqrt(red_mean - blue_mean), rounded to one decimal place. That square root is 0.8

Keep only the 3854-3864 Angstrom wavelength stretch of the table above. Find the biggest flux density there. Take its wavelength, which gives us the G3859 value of 3858.00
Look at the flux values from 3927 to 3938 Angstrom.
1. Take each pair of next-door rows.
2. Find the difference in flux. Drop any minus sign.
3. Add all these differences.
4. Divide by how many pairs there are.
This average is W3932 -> 1.75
